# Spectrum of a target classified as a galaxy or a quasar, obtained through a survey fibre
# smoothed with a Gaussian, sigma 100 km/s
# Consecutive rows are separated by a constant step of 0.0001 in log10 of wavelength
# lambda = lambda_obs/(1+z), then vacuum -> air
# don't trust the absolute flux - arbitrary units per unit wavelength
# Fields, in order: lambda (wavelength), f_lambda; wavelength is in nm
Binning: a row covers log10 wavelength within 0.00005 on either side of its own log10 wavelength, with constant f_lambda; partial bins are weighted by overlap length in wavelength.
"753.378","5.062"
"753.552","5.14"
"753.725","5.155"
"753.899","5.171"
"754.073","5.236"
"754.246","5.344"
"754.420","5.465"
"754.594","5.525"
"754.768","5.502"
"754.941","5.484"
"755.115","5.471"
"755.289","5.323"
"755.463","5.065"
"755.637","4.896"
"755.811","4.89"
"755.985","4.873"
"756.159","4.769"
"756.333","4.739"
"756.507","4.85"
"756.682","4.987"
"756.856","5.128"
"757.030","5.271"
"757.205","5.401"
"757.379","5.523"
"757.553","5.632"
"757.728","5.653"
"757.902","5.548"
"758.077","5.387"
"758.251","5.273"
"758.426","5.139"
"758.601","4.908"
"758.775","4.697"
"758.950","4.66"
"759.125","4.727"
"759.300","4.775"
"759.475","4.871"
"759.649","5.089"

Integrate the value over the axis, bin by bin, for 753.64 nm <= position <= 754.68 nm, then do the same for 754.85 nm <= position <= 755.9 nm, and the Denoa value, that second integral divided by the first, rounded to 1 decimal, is 1.0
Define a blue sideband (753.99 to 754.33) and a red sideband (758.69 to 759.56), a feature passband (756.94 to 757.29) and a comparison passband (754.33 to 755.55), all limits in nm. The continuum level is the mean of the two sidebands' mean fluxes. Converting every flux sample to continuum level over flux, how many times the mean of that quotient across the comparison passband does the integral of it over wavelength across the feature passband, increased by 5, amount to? 5.73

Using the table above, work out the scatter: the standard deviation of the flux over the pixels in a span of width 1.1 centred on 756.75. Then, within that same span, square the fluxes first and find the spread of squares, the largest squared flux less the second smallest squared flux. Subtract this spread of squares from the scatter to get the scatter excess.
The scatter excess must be -5.4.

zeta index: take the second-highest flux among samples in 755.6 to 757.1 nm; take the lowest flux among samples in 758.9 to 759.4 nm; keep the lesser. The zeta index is 4.66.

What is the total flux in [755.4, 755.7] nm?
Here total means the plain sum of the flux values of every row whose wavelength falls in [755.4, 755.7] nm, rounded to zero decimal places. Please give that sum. 10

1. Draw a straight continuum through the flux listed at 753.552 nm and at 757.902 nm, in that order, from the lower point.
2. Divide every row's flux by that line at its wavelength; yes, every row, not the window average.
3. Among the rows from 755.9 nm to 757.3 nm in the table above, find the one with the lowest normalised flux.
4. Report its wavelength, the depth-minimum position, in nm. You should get 756.333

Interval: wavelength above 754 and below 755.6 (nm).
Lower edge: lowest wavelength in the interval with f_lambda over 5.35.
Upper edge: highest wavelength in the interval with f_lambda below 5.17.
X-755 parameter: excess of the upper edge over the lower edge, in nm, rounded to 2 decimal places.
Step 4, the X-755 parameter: 1.04 nm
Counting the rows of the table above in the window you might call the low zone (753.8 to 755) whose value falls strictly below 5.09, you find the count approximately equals 0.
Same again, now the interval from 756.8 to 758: 0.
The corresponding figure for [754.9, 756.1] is 4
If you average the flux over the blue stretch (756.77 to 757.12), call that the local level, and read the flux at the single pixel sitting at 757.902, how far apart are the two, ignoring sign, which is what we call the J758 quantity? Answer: 0.35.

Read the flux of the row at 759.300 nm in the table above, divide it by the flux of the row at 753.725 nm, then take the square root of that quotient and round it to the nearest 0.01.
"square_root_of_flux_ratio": 0.96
